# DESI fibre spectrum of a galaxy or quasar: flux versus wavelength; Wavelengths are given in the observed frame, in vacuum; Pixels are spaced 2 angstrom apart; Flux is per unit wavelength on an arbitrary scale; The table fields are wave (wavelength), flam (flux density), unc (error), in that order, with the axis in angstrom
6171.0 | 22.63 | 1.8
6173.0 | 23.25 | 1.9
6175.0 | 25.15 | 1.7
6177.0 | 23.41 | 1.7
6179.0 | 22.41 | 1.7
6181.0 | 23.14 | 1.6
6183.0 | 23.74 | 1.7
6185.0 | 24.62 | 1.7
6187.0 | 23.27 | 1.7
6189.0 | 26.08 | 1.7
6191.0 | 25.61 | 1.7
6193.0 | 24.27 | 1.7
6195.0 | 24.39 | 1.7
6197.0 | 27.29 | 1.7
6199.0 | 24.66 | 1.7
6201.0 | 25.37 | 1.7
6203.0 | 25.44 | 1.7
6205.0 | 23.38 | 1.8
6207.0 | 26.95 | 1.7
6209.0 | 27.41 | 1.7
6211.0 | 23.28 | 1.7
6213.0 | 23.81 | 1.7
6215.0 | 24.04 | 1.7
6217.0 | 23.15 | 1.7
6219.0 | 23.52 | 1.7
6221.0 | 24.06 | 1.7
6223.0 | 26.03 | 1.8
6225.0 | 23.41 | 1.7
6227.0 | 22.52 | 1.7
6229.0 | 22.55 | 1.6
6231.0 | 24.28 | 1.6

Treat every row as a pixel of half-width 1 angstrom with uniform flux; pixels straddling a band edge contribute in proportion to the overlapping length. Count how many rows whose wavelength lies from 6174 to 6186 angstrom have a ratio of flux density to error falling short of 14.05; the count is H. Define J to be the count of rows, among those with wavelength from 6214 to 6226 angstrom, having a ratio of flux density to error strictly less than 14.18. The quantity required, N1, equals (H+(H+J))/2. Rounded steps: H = 3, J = 5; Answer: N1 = 5.5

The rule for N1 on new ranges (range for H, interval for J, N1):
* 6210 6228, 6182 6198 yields 7.0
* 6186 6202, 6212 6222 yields 3.5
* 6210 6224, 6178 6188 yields 5.5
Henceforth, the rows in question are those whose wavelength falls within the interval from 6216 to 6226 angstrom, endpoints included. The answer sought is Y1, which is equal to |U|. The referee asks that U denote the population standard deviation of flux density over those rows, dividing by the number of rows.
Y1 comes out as 1.04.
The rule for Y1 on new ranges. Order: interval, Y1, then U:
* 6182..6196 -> 0.92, 0.92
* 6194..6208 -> 1.29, 1.29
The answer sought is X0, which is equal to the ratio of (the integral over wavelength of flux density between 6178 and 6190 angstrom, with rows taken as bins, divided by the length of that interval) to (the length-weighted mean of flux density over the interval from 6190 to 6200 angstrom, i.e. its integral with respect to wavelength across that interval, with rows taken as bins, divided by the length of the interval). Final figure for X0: 0.95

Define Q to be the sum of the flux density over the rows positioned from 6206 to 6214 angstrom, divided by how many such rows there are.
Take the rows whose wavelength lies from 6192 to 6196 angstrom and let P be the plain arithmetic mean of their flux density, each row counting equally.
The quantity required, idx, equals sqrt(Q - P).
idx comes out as 1.0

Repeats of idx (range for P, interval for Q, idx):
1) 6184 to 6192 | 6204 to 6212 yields 0.6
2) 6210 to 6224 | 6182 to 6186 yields 0.4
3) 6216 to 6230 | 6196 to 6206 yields 1.3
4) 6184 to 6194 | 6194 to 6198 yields 1.0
